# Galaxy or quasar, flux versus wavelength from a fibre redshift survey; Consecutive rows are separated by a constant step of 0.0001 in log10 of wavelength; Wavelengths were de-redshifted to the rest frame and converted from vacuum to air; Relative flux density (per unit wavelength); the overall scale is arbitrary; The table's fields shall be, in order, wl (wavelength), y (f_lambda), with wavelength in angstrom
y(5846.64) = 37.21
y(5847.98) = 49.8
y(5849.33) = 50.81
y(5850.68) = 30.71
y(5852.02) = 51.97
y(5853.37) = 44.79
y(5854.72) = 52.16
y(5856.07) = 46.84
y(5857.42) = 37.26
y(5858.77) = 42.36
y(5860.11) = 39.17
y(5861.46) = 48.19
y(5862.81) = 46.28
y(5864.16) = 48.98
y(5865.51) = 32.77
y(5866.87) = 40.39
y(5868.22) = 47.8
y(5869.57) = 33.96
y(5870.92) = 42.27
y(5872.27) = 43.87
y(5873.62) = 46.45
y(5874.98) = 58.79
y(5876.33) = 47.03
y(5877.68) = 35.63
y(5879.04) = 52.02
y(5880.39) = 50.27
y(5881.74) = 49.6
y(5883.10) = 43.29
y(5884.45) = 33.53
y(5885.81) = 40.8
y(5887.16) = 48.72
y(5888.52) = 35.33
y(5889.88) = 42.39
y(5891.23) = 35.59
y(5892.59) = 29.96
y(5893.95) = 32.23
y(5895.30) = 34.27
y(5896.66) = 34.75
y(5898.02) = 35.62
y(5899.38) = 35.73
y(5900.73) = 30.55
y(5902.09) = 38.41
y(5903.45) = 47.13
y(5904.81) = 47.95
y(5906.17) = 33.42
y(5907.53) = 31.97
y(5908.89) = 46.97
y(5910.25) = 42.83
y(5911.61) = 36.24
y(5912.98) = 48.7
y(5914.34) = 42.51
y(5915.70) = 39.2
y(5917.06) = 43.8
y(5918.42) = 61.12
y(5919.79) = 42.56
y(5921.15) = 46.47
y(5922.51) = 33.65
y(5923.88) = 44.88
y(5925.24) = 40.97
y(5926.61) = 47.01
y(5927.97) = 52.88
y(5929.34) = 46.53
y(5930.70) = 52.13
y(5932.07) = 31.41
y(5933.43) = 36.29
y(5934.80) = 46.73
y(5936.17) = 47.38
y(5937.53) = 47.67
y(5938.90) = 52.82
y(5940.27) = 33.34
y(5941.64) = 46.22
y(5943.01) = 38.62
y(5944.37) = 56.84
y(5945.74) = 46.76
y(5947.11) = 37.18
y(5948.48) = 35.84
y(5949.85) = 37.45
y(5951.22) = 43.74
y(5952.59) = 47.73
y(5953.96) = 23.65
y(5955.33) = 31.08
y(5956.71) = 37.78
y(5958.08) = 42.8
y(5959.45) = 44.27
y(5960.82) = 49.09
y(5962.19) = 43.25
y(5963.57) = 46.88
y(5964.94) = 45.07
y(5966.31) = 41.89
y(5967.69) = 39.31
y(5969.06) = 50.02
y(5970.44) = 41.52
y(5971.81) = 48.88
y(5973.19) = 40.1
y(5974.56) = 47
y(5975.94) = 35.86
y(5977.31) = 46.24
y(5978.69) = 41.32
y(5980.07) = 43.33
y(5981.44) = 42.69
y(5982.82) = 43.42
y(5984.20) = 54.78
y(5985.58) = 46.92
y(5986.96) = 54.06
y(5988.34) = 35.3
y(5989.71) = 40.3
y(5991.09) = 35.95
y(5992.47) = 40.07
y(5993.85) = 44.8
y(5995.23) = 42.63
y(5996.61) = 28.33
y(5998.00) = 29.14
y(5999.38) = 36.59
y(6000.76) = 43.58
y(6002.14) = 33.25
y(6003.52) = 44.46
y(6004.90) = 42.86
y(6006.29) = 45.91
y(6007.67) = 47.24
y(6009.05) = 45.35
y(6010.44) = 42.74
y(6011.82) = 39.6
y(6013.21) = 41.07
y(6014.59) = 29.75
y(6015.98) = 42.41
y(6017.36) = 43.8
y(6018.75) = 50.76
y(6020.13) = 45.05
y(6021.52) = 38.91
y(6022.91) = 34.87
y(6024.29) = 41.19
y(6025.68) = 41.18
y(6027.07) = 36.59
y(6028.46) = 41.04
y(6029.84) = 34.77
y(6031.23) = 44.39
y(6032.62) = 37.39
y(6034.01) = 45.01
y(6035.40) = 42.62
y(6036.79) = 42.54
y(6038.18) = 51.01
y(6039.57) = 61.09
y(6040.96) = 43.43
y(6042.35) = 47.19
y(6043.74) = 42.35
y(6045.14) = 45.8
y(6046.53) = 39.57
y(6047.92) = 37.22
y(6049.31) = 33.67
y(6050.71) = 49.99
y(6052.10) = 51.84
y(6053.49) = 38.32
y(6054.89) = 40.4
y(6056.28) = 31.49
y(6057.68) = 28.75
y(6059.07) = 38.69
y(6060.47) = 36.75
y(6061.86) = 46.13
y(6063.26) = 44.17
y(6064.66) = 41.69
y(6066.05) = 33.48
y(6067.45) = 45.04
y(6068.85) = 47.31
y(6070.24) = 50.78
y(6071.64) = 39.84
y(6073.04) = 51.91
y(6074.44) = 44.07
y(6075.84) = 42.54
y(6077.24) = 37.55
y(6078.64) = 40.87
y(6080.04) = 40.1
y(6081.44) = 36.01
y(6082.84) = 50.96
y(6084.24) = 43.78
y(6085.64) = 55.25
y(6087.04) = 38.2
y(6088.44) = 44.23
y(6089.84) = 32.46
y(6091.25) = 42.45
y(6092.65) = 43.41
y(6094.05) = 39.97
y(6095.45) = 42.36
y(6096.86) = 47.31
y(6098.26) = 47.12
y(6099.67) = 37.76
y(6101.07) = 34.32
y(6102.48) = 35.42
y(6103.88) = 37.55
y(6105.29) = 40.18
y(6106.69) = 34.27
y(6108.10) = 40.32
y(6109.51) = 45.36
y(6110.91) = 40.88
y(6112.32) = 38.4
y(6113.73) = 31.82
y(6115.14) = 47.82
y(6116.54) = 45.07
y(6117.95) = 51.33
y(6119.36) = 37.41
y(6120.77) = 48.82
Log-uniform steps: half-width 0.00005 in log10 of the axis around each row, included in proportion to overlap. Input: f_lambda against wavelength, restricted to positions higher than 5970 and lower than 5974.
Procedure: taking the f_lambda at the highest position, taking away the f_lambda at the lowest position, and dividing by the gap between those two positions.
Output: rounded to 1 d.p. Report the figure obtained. -0.5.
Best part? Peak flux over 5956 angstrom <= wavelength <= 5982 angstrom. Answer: 50.02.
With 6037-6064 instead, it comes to 61.09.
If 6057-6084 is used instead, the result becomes 51.91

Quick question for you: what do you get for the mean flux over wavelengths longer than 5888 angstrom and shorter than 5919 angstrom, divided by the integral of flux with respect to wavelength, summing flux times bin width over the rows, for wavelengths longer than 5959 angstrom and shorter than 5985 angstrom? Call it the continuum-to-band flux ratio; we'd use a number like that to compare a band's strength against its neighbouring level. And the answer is 0.034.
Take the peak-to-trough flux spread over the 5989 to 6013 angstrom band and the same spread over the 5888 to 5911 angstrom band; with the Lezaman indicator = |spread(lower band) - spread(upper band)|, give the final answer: 0.9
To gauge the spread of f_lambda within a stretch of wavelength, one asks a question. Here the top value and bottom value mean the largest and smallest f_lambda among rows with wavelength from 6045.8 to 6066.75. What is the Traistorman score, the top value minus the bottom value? 23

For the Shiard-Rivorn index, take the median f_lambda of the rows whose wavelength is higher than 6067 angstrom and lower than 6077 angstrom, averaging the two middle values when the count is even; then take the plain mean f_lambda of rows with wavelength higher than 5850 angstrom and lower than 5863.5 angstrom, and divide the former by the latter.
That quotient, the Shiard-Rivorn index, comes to 1.02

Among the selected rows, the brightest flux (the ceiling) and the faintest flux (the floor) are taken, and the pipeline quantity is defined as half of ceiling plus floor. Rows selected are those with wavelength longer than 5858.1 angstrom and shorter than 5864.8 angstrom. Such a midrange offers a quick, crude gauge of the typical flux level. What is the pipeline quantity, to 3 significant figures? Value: 44.1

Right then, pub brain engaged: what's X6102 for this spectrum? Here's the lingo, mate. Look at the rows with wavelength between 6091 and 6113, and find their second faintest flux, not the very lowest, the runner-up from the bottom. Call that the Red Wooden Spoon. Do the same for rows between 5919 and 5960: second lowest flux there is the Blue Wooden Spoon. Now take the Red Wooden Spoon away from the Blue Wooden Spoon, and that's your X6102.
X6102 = -3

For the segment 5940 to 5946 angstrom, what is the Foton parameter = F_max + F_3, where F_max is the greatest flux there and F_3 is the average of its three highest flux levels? 107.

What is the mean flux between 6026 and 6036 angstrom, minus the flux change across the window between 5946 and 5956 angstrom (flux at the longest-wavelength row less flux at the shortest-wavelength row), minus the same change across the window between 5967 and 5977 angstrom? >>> 50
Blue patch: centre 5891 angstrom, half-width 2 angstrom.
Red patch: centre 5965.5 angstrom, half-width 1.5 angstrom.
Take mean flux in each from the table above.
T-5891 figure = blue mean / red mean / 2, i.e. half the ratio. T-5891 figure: 0.41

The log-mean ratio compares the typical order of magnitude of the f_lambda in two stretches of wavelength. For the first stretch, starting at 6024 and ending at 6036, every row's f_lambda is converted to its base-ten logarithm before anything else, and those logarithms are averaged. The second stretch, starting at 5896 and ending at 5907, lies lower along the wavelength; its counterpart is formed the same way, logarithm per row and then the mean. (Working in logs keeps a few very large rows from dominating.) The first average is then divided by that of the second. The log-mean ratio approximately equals 1.02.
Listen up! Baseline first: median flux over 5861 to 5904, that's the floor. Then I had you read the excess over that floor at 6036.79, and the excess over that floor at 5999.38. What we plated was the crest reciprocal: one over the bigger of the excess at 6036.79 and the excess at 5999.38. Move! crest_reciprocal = 1.0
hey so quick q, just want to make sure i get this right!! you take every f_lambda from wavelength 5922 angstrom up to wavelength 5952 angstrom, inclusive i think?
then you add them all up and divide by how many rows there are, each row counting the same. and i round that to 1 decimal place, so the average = 43.5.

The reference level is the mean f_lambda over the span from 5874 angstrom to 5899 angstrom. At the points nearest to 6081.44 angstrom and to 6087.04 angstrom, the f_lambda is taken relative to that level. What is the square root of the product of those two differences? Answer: 3.8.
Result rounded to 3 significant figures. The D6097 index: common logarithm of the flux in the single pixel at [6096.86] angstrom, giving 1.67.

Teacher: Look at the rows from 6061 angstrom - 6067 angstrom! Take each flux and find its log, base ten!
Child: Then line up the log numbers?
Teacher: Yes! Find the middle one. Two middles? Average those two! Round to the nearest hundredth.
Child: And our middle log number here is 1.63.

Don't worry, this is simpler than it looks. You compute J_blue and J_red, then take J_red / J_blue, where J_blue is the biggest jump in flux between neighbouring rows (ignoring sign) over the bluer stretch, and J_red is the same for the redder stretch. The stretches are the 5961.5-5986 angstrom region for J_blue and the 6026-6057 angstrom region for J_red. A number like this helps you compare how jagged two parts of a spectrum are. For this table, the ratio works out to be 1.55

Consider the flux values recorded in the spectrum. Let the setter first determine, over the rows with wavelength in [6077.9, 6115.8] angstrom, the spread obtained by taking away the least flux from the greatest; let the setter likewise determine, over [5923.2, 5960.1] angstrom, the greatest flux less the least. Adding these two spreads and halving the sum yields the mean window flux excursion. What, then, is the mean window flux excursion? 28.3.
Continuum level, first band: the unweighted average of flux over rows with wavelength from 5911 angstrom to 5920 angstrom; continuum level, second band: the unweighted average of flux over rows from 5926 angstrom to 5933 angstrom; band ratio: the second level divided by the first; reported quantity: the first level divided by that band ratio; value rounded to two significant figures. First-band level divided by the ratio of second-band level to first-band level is 44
